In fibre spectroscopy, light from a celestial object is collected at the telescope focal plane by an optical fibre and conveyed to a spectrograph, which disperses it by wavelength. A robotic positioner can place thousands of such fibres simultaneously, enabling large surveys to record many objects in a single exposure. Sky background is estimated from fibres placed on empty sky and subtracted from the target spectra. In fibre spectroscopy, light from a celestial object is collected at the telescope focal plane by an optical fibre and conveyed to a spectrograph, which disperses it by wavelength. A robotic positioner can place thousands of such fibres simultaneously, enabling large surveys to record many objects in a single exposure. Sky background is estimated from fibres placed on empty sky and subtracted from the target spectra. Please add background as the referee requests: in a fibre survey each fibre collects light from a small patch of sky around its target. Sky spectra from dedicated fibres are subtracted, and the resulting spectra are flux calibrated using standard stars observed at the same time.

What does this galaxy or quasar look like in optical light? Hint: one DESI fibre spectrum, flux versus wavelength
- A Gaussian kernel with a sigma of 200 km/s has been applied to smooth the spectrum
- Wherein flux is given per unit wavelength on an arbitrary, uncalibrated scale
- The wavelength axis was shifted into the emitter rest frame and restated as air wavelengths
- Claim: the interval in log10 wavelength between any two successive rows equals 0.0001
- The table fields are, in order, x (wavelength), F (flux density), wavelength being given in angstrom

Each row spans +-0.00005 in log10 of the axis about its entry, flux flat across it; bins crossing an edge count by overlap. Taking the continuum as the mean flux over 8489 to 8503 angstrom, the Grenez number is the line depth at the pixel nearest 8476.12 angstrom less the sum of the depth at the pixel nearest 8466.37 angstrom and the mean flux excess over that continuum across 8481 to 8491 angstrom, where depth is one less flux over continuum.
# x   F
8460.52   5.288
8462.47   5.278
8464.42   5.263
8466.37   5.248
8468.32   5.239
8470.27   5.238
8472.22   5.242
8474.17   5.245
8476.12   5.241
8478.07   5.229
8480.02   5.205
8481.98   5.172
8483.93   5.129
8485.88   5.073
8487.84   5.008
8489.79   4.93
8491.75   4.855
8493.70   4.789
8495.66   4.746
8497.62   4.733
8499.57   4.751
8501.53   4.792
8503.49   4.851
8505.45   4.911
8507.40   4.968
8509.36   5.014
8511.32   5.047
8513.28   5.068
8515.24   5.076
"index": -0.26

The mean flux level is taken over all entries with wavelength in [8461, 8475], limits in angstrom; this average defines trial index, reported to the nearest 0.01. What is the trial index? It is 5.25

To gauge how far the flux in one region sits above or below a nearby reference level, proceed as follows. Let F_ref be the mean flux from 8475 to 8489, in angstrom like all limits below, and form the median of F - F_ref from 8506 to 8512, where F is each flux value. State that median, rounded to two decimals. -0.14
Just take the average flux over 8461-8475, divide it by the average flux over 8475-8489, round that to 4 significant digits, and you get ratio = 1.019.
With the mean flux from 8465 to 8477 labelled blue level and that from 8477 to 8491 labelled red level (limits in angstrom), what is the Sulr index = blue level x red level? 26.8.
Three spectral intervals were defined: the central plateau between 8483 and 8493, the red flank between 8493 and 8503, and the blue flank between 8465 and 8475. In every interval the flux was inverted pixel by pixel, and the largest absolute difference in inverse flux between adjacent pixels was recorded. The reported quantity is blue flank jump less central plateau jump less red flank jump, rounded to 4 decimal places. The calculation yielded -0.0047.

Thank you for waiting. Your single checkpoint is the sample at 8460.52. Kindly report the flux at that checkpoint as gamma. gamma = 5.288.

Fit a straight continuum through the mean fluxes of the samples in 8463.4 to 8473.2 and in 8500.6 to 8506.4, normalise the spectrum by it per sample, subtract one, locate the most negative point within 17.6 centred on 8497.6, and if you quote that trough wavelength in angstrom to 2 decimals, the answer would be 8495.66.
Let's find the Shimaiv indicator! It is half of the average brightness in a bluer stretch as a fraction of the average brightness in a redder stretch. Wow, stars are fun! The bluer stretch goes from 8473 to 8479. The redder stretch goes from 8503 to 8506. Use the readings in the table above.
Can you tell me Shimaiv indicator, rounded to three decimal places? 0.537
